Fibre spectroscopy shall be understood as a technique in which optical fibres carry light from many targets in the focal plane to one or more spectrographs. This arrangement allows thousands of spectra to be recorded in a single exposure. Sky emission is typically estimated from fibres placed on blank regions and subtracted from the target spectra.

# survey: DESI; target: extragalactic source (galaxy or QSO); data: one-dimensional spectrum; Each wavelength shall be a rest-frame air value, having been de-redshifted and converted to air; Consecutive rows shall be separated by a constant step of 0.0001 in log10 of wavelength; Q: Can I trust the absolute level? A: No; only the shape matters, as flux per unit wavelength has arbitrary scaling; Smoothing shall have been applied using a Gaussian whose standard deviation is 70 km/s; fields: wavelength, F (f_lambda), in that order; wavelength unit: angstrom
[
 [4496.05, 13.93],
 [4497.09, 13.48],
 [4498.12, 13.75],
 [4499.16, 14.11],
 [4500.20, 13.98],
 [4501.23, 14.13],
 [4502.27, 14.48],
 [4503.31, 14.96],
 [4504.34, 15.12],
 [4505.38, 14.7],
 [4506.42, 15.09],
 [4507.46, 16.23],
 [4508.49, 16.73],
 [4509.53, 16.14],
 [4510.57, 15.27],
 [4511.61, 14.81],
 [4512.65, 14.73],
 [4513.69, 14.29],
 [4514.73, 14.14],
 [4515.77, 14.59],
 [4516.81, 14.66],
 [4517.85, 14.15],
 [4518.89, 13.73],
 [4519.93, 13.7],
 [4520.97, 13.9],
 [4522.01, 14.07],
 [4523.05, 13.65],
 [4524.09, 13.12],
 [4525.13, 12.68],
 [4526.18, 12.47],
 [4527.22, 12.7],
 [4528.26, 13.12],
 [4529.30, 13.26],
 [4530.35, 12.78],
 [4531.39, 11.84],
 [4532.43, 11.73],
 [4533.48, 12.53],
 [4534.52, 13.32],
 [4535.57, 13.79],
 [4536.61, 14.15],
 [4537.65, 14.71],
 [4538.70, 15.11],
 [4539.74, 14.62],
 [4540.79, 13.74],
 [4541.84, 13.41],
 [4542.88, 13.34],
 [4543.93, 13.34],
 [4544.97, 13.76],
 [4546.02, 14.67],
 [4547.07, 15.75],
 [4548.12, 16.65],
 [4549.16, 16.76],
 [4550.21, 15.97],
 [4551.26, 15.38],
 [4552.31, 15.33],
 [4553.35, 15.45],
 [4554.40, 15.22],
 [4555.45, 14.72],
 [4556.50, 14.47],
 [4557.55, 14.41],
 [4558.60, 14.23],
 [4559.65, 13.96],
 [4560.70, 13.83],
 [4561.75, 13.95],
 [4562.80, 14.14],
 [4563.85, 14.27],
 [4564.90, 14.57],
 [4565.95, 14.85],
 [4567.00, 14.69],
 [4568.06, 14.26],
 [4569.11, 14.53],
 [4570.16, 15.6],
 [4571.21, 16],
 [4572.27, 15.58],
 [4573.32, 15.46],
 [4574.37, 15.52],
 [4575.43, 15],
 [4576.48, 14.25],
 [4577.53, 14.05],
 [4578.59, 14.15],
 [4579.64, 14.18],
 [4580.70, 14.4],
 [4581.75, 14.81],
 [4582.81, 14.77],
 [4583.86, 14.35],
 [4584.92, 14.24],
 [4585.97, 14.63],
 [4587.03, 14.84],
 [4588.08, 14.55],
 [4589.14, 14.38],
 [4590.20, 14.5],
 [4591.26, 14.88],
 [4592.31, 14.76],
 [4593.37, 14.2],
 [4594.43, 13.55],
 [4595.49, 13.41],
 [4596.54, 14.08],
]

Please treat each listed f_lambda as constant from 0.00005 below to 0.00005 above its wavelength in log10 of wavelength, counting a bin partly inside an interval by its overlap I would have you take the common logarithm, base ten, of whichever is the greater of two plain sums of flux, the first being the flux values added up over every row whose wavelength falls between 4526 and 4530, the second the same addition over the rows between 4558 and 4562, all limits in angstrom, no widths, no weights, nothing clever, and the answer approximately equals 1.75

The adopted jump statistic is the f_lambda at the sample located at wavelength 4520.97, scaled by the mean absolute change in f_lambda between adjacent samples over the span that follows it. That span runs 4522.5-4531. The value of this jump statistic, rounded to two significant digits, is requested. 40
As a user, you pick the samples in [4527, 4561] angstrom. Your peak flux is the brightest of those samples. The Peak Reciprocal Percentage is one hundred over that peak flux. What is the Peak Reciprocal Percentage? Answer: 6.0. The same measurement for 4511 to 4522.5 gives 6.8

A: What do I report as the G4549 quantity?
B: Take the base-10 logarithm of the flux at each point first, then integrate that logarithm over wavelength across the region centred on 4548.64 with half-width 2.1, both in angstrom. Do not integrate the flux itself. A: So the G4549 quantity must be 5.08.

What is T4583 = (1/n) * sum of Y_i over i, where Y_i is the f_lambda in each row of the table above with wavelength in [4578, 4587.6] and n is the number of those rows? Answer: 14.5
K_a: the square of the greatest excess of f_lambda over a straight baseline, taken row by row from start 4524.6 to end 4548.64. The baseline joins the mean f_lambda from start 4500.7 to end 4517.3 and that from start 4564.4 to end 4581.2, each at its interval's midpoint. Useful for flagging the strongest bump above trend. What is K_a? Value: 3.1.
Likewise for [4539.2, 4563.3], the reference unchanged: 3.5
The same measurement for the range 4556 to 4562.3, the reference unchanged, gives 0.2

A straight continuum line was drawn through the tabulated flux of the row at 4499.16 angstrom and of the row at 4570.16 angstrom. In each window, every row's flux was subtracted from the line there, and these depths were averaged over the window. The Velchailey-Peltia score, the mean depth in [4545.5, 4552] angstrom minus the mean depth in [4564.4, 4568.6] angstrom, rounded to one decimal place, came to -1.6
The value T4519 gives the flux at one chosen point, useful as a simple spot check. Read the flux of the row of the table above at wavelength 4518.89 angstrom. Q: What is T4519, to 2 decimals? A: 13.73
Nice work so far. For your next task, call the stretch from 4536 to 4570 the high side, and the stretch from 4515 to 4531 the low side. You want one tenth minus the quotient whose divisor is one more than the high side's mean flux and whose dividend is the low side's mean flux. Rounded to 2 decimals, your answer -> -0.76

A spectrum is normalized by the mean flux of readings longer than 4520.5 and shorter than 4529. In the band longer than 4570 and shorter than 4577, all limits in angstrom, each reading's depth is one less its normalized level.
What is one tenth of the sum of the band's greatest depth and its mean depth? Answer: -0.024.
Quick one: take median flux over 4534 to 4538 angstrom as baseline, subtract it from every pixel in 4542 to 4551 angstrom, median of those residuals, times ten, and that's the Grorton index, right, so 12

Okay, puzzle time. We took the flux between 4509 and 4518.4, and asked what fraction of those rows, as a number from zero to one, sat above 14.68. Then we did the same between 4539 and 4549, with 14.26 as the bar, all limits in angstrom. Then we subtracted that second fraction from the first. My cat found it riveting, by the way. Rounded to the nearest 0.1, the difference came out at 0.0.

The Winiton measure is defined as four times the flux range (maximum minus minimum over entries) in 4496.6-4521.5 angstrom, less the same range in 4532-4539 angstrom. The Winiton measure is 10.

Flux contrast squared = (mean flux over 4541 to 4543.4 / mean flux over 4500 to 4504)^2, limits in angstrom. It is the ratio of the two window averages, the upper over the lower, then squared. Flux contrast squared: 0.86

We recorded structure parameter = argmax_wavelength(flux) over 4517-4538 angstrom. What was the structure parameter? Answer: 4537.65 angstrom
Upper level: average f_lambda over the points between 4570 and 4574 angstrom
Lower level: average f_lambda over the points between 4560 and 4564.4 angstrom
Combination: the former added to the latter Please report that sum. 29.7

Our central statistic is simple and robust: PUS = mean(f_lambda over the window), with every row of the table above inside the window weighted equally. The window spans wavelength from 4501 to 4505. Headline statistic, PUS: 14.7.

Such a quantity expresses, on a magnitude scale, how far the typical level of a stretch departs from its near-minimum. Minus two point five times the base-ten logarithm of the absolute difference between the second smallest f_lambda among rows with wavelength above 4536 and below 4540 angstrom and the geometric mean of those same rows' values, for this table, 4.1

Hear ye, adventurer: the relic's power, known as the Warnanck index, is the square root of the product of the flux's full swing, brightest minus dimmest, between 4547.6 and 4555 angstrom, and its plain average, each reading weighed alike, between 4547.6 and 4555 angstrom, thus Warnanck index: 4.9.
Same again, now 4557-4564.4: 2.9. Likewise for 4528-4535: 4.5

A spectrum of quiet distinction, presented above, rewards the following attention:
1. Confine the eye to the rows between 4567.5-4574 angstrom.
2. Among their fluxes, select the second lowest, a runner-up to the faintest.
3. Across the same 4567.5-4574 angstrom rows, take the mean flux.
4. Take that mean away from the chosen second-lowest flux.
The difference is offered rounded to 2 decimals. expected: -0.71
